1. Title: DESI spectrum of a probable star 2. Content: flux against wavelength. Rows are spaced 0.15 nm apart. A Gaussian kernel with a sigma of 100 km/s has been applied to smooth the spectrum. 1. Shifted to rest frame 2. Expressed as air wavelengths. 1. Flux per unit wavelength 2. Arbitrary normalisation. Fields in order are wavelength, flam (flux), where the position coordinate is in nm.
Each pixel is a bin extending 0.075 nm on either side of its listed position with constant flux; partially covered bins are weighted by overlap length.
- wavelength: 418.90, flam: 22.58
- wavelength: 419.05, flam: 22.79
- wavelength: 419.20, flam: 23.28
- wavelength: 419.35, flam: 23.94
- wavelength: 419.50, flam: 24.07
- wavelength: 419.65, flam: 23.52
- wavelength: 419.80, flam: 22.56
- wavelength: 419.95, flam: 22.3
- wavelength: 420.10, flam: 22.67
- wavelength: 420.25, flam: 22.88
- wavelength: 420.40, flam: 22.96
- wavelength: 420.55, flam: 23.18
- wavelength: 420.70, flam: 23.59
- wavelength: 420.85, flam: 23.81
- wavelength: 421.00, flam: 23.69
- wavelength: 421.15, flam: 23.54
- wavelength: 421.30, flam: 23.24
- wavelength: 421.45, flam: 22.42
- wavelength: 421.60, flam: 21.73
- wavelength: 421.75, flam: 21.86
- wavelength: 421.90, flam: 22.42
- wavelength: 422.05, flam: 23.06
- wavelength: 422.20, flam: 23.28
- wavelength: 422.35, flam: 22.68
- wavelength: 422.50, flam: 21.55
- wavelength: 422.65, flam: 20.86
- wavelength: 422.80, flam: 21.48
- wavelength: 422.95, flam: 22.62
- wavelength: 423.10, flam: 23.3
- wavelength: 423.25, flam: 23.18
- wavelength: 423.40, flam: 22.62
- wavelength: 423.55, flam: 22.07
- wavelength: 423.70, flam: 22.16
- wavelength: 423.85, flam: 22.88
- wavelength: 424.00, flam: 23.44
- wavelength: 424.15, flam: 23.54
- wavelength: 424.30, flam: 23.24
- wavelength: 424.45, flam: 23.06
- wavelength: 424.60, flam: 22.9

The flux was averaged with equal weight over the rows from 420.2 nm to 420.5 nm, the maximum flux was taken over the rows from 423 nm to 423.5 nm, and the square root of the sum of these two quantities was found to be 6.80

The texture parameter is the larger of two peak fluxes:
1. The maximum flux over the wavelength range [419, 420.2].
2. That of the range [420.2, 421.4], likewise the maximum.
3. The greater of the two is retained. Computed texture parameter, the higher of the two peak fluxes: 24.1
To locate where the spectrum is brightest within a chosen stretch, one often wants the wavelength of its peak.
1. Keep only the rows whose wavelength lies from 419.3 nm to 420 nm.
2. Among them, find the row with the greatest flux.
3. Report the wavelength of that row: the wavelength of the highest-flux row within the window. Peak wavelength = 419.50 nm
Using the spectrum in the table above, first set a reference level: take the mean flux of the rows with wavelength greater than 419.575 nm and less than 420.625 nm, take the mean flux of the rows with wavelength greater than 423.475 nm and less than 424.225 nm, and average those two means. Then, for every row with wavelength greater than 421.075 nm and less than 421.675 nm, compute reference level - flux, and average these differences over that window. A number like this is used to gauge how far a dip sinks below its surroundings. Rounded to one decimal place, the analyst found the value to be 0.1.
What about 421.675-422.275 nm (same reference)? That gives 0.2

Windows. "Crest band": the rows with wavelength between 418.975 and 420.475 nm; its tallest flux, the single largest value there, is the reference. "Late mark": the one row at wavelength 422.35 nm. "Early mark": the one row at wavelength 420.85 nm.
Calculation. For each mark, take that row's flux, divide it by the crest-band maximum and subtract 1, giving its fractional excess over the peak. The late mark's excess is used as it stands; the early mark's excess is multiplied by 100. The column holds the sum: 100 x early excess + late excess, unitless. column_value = -1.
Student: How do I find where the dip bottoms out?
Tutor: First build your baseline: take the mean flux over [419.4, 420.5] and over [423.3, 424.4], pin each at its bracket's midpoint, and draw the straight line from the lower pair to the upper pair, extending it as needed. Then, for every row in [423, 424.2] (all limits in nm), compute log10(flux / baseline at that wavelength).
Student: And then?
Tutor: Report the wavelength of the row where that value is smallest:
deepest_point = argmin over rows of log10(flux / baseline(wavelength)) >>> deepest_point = 423.55 nm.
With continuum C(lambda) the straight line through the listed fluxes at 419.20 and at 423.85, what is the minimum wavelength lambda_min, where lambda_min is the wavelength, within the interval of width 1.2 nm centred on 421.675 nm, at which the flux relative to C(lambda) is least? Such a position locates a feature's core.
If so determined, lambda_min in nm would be 421.60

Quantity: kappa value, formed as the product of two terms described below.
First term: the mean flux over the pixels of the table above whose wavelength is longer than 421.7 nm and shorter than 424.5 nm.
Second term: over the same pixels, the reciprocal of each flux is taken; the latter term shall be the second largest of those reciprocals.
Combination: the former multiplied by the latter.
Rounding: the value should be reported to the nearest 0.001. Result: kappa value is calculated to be 1.052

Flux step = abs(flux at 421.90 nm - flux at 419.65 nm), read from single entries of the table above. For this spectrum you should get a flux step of 1.1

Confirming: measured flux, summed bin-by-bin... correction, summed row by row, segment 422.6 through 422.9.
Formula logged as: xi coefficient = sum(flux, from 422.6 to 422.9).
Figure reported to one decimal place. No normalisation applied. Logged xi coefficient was 42.3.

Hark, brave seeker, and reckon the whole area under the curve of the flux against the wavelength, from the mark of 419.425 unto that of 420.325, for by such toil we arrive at 21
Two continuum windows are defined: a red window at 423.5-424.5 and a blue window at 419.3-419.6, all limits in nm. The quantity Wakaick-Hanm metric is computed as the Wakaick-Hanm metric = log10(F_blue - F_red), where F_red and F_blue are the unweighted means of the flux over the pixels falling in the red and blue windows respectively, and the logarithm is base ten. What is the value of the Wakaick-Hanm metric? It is 0.0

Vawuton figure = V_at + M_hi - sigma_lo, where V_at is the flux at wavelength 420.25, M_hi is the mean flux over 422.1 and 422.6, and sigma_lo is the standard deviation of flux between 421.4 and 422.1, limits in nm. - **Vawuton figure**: 44.9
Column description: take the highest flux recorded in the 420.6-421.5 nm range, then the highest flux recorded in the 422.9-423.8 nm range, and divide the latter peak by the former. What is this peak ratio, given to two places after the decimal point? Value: 0.98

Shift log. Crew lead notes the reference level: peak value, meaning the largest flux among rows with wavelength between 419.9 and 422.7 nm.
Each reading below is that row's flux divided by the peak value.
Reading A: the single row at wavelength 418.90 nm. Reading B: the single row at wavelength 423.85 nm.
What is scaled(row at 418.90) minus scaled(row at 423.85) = -0.01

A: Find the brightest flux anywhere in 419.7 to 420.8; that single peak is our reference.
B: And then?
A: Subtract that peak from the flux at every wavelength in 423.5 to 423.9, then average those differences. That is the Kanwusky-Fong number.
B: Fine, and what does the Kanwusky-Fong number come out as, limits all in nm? -1.2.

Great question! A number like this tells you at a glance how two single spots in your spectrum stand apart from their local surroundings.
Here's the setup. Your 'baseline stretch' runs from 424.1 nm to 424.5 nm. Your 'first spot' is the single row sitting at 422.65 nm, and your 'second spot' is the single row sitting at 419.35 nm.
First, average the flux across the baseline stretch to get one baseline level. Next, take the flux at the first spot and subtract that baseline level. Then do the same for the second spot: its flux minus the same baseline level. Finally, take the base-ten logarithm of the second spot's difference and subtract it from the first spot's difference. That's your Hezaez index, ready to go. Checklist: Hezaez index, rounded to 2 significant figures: -2.2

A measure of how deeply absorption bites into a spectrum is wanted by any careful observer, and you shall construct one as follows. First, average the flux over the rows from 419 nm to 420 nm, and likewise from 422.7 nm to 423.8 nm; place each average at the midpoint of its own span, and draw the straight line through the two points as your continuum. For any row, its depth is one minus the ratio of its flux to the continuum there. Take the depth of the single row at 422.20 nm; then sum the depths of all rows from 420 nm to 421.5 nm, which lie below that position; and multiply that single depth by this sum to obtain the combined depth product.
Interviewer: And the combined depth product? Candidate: 0.003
